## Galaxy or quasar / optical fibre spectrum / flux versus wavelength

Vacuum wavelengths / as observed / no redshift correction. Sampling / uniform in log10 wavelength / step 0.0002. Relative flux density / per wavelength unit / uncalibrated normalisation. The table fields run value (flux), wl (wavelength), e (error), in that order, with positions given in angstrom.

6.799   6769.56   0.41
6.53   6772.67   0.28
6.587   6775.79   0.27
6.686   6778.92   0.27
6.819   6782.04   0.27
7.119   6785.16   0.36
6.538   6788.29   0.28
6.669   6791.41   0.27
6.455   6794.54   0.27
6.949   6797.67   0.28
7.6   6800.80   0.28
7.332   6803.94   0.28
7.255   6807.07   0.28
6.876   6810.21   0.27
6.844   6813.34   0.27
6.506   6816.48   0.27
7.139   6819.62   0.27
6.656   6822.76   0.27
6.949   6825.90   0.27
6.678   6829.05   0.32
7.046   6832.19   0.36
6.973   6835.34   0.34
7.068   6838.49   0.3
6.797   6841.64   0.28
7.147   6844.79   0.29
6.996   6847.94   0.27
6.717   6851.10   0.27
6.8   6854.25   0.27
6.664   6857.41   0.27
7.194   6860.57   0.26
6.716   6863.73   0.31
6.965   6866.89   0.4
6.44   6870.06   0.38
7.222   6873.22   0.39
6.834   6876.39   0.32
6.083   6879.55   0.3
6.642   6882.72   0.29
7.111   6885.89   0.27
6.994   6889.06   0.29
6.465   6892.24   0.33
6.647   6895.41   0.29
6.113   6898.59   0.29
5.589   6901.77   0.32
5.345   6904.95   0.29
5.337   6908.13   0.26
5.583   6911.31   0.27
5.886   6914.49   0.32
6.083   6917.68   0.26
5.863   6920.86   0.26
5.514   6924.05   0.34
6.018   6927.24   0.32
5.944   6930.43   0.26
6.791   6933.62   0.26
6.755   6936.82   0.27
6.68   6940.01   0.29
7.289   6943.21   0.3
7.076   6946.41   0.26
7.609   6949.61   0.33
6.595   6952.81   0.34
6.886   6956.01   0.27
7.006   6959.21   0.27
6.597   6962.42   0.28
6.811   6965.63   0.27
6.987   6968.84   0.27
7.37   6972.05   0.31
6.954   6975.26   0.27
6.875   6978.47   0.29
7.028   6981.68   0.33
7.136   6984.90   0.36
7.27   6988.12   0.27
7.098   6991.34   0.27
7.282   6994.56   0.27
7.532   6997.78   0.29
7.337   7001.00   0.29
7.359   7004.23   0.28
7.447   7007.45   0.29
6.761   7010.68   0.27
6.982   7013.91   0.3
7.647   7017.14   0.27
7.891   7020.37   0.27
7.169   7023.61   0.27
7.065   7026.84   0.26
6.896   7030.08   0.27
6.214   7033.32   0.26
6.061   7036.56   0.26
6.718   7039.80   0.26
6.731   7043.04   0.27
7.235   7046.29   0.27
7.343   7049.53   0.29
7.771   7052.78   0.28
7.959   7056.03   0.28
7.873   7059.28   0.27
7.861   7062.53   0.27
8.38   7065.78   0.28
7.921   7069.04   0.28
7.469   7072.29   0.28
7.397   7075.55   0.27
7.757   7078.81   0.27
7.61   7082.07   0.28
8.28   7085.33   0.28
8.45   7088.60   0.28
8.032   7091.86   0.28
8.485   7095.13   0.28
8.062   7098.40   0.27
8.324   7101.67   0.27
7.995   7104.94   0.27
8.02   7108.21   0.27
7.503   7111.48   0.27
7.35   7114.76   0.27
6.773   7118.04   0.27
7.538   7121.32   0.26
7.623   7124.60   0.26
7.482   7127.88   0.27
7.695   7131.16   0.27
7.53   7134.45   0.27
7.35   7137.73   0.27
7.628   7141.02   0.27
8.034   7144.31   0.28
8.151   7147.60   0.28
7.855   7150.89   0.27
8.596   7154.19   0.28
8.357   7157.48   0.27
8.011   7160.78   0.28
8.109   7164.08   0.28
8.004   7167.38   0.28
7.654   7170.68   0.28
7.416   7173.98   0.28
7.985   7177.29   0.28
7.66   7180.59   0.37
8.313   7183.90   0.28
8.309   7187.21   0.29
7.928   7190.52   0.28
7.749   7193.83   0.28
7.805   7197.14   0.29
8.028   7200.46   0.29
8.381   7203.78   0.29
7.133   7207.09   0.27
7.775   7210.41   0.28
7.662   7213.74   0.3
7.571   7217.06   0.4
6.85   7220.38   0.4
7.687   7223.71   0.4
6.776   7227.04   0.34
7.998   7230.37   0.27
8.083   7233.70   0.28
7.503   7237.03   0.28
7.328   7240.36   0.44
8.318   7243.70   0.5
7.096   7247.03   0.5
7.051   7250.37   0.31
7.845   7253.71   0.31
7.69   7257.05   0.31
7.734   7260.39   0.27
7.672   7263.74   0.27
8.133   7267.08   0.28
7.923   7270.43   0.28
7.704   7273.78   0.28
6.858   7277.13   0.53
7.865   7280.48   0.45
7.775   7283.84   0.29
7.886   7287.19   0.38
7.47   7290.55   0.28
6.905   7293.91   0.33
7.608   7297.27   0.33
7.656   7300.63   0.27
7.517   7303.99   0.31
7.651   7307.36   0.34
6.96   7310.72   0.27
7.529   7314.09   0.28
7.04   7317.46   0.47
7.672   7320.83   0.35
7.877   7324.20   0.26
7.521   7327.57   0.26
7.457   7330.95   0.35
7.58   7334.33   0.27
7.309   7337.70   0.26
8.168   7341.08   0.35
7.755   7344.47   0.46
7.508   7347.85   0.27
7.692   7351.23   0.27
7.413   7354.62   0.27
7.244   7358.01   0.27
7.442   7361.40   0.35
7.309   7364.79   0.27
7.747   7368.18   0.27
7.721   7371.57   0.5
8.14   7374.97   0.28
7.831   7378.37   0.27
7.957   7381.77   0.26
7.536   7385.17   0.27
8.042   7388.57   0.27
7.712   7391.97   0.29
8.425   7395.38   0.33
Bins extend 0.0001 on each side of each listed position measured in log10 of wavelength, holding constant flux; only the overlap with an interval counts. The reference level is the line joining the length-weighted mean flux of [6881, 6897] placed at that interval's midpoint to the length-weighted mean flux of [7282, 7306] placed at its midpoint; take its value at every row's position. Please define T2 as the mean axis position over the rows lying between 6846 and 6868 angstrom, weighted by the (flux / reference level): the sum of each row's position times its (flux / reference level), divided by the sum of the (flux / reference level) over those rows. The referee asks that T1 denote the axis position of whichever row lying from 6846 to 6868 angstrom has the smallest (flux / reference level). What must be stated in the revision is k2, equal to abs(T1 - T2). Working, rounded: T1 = 6857.41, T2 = 6857.4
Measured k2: 0.0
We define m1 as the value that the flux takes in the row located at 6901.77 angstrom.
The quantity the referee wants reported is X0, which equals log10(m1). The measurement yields 0.75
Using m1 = 5.589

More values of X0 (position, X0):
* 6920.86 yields 0.77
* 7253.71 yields 0.89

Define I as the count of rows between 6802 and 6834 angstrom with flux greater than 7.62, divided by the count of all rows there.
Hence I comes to 0.0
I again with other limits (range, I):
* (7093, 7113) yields 0.8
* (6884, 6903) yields 0.0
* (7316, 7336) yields 0.3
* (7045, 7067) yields 0.7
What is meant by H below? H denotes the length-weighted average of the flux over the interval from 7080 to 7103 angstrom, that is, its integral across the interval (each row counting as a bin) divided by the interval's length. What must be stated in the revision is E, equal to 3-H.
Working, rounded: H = 8.2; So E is -5.17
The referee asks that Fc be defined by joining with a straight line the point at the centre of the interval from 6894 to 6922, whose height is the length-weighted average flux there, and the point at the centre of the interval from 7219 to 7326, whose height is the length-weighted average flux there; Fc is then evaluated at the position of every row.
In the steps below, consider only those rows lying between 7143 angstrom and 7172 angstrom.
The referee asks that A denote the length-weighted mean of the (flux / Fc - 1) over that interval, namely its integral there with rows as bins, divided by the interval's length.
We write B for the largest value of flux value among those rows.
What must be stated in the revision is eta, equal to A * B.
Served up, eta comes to 1.3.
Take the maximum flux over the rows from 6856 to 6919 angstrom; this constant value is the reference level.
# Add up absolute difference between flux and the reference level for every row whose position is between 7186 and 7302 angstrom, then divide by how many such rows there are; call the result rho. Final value 0.5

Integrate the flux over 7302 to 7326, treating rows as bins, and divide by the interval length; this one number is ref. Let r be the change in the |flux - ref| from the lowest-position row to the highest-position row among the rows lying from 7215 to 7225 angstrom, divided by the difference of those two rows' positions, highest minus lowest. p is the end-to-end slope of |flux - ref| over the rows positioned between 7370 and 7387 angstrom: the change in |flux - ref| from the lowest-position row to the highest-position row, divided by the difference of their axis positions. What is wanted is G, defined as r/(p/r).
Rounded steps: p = -0.014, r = 0.02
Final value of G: -0.02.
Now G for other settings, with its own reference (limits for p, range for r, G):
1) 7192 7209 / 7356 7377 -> 0.17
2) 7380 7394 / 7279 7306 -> -0.01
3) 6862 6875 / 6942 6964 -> -0.02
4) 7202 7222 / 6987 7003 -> 0.00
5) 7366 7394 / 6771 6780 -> -0.42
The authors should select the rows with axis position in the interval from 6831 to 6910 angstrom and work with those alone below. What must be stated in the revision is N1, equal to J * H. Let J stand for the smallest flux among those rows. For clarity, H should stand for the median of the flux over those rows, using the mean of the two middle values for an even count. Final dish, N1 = 36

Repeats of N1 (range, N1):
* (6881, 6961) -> 35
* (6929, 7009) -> 42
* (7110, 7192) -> 52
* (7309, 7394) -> 53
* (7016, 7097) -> 46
